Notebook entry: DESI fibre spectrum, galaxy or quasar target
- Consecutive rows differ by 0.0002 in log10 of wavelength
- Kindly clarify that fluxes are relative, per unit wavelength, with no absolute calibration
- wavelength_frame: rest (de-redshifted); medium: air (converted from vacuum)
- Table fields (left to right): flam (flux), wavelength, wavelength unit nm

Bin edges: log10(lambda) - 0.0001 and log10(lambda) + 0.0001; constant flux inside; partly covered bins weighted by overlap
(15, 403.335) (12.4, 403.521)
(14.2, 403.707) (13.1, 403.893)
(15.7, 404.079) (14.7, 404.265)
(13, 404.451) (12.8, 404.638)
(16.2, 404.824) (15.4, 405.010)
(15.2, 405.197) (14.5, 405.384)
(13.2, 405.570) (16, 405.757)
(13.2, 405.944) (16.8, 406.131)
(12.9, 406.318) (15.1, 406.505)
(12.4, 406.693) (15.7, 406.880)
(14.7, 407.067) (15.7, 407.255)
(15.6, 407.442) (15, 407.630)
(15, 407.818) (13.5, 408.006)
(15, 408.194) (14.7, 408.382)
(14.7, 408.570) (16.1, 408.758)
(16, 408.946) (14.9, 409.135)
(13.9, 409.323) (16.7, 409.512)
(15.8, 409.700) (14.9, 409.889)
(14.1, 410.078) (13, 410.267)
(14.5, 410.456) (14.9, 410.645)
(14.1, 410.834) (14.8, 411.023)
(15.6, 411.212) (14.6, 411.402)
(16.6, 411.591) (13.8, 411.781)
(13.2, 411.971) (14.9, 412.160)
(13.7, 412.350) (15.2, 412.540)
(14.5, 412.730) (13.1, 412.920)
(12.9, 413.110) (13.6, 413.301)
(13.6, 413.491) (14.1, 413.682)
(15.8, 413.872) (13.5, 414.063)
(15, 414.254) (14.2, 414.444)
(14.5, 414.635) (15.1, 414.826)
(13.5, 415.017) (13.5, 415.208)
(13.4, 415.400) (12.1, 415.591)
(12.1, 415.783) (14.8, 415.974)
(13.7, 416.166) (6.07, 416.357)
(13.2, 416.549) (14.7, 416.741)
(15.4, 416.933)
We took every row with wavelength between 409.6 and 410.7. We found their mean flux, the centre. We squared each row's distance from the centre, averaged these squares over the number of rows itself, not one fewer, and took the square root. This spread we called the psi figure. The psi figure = 0.86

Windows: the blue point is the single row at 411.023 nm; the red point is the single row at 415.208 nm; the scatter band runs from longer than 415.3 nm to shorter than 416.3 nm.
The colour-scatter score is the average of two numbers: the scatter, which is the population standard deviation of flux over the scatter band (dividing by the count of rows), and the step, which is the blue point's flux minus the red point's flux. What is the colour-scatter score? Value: 1.2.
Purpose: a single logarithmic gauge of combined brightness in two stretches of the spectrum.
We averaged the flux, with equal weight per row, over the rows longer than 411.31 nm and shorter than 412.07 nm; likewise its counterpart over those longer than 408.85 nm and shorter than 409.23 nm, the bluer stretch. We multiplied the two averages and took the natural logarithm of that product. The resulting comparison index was 5.42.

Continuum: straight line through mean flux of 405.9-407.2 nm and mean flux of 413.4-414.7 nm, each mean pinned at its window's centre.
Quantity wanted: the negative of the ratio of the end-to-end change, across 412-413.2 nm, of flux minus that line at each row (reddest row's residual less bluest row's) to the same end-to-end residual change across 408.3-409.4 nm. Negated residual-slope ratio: -2.5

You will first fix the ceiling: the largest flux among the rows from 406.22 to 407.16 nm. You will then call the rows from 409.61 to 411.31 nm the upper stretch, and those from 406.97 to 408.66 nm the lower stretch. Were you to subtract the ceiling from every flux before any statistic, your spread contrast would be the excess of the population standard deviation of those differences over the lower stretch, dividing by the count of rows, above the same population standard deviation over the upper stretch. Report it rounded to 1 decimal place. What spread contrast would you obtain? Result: -0.2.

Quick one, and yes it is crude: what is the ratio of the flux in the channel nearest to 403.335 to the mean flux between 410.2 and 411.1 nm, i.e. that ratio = 1.05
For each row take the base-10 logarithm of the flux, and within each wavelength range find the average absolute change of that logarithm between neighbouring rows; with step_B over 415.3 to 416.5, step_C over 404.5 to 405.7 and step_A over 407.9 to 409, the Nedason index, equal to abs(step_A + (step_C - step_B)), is 0.05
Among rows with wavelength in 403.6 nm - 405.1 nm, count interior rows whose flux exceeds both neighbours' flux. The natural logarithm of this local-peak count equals 0.69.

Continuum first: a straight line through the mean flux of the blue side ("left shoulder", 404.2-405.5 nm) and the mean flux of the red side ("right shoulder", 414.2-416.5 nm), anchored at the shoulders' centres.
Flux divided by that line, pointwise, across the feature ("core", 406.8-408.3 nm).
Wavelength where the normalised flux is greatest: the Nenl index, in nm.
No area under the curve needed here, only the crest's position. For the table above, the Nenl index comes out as 407.255 nm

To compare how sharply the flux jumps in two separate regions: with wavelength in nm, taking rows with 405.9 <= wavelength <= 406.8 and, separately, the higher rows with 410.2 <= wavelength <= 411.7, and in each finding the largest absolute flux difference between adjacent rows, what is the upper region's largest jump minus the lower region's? -1.90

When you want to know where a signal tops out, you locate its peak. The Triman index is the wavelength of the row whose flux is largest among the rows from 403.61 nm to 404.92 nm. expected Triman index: 404.824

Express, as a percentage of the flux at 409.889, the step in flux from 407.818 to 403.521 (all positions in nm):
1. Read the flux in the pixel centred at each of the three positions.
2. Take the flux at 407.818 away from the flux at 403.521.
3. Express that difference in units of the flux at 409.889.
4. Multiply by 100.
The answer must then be -17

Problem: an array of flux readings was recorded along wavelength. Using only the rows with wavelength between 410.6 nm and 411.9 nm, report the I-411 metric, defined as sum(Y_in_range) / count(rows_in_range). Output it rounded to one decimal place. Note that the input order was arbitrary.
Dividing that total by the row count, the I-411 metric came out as 14.9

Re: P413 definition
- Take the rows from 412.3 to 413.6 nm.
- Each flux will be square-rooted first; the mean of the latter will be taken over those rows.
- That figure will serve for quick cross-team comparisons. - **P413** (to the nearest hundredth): 3.71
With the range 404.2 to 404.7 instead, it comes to 3.67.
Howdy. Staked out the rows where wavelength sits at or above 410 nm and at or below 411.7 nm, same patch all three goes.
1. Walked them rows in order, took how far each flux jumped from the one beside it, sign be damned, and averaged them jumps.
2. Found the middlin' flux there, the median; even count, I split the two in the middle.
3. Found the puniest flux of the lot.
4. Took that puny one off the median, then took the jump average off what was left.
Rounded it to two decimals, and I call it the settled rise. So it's 0.56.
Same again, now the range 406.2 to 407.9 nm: 1.24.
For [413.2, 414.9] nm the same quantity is -0.26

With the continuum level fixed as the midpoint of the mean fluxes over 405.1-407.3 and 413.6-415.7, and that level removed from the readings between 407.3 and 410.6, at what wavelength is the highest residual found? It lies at 409.512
